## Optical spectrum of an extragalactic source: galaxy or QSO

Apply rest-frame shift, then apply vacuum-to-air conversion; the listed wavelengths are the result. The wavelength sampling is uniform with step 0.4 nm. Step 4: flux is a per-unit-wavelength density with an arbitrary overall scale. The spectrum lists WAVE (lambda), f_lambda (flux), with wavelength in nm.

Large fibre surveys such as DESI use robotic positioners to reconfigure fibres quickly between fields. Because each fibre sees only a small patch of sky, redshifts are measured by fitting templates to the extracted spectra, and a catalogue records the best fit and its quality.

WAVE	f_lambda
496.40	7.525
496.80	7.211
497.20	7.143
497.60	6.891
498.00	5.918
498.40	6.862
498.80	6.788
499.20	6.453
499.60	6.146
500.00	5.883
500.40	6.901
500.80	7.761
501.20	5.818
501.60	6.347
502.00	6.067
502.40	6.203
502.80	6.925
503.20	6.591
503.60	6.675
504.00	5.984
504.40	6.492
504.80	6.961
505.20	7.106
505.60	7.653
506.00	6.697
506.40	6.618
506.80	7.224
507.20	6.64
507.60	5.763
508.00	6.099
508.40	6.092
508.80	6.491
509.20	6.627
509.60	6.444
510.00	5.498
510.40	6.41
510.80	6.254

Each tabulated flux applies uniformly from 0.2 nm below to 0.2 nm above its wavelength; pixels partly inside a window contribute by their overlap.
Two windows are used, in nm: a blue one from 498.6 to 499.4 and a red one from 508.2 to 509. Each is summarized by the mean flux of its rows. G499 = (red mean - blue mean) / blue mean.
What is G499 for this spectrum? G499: -0.050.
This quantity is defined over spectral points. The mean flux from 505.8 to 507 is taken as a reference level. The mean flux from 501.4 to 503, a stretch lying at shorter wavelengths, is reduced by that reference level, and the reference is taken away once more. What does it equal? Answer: -7.3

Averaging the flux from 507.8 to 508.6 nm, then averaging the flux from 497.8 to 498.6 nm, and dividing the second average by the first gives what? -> 1.05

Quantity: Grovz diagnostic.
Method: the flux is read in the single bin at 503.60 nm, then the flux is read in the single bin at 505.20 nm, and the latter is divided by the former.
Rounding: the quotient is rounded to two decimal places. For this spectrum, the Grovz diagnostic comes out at 1.06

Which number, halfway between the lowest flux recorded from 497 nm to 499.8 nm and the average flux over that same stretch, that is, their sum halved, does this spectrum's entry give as 6.26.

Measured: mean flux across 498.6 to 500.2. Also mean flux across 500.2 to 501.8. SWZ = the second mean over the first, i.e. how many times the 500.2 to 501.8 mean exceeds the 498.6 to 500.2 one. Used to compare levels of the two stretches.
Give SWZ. 1.06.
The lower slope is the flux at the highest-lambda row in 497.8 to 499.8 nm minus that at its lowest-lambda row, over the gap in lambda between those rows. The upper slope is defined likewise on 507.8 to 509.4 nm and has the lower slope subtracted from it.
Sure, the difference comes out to 0.3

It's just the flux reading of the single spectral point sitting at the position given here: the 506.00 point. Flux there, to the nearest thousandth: 6.697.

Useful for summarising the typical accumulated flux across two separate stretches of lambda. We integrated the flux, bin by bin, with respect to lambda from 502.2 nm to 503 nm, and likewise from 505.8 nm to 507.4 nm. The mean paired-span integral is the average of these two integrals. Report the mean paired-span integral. 8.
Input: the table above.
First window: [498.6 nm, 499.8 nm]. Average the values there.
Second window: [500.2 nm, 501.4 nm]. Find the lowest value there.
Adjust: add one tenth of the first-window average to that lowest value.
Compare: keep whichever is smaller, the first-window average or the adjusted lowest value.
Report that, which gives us 6.5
